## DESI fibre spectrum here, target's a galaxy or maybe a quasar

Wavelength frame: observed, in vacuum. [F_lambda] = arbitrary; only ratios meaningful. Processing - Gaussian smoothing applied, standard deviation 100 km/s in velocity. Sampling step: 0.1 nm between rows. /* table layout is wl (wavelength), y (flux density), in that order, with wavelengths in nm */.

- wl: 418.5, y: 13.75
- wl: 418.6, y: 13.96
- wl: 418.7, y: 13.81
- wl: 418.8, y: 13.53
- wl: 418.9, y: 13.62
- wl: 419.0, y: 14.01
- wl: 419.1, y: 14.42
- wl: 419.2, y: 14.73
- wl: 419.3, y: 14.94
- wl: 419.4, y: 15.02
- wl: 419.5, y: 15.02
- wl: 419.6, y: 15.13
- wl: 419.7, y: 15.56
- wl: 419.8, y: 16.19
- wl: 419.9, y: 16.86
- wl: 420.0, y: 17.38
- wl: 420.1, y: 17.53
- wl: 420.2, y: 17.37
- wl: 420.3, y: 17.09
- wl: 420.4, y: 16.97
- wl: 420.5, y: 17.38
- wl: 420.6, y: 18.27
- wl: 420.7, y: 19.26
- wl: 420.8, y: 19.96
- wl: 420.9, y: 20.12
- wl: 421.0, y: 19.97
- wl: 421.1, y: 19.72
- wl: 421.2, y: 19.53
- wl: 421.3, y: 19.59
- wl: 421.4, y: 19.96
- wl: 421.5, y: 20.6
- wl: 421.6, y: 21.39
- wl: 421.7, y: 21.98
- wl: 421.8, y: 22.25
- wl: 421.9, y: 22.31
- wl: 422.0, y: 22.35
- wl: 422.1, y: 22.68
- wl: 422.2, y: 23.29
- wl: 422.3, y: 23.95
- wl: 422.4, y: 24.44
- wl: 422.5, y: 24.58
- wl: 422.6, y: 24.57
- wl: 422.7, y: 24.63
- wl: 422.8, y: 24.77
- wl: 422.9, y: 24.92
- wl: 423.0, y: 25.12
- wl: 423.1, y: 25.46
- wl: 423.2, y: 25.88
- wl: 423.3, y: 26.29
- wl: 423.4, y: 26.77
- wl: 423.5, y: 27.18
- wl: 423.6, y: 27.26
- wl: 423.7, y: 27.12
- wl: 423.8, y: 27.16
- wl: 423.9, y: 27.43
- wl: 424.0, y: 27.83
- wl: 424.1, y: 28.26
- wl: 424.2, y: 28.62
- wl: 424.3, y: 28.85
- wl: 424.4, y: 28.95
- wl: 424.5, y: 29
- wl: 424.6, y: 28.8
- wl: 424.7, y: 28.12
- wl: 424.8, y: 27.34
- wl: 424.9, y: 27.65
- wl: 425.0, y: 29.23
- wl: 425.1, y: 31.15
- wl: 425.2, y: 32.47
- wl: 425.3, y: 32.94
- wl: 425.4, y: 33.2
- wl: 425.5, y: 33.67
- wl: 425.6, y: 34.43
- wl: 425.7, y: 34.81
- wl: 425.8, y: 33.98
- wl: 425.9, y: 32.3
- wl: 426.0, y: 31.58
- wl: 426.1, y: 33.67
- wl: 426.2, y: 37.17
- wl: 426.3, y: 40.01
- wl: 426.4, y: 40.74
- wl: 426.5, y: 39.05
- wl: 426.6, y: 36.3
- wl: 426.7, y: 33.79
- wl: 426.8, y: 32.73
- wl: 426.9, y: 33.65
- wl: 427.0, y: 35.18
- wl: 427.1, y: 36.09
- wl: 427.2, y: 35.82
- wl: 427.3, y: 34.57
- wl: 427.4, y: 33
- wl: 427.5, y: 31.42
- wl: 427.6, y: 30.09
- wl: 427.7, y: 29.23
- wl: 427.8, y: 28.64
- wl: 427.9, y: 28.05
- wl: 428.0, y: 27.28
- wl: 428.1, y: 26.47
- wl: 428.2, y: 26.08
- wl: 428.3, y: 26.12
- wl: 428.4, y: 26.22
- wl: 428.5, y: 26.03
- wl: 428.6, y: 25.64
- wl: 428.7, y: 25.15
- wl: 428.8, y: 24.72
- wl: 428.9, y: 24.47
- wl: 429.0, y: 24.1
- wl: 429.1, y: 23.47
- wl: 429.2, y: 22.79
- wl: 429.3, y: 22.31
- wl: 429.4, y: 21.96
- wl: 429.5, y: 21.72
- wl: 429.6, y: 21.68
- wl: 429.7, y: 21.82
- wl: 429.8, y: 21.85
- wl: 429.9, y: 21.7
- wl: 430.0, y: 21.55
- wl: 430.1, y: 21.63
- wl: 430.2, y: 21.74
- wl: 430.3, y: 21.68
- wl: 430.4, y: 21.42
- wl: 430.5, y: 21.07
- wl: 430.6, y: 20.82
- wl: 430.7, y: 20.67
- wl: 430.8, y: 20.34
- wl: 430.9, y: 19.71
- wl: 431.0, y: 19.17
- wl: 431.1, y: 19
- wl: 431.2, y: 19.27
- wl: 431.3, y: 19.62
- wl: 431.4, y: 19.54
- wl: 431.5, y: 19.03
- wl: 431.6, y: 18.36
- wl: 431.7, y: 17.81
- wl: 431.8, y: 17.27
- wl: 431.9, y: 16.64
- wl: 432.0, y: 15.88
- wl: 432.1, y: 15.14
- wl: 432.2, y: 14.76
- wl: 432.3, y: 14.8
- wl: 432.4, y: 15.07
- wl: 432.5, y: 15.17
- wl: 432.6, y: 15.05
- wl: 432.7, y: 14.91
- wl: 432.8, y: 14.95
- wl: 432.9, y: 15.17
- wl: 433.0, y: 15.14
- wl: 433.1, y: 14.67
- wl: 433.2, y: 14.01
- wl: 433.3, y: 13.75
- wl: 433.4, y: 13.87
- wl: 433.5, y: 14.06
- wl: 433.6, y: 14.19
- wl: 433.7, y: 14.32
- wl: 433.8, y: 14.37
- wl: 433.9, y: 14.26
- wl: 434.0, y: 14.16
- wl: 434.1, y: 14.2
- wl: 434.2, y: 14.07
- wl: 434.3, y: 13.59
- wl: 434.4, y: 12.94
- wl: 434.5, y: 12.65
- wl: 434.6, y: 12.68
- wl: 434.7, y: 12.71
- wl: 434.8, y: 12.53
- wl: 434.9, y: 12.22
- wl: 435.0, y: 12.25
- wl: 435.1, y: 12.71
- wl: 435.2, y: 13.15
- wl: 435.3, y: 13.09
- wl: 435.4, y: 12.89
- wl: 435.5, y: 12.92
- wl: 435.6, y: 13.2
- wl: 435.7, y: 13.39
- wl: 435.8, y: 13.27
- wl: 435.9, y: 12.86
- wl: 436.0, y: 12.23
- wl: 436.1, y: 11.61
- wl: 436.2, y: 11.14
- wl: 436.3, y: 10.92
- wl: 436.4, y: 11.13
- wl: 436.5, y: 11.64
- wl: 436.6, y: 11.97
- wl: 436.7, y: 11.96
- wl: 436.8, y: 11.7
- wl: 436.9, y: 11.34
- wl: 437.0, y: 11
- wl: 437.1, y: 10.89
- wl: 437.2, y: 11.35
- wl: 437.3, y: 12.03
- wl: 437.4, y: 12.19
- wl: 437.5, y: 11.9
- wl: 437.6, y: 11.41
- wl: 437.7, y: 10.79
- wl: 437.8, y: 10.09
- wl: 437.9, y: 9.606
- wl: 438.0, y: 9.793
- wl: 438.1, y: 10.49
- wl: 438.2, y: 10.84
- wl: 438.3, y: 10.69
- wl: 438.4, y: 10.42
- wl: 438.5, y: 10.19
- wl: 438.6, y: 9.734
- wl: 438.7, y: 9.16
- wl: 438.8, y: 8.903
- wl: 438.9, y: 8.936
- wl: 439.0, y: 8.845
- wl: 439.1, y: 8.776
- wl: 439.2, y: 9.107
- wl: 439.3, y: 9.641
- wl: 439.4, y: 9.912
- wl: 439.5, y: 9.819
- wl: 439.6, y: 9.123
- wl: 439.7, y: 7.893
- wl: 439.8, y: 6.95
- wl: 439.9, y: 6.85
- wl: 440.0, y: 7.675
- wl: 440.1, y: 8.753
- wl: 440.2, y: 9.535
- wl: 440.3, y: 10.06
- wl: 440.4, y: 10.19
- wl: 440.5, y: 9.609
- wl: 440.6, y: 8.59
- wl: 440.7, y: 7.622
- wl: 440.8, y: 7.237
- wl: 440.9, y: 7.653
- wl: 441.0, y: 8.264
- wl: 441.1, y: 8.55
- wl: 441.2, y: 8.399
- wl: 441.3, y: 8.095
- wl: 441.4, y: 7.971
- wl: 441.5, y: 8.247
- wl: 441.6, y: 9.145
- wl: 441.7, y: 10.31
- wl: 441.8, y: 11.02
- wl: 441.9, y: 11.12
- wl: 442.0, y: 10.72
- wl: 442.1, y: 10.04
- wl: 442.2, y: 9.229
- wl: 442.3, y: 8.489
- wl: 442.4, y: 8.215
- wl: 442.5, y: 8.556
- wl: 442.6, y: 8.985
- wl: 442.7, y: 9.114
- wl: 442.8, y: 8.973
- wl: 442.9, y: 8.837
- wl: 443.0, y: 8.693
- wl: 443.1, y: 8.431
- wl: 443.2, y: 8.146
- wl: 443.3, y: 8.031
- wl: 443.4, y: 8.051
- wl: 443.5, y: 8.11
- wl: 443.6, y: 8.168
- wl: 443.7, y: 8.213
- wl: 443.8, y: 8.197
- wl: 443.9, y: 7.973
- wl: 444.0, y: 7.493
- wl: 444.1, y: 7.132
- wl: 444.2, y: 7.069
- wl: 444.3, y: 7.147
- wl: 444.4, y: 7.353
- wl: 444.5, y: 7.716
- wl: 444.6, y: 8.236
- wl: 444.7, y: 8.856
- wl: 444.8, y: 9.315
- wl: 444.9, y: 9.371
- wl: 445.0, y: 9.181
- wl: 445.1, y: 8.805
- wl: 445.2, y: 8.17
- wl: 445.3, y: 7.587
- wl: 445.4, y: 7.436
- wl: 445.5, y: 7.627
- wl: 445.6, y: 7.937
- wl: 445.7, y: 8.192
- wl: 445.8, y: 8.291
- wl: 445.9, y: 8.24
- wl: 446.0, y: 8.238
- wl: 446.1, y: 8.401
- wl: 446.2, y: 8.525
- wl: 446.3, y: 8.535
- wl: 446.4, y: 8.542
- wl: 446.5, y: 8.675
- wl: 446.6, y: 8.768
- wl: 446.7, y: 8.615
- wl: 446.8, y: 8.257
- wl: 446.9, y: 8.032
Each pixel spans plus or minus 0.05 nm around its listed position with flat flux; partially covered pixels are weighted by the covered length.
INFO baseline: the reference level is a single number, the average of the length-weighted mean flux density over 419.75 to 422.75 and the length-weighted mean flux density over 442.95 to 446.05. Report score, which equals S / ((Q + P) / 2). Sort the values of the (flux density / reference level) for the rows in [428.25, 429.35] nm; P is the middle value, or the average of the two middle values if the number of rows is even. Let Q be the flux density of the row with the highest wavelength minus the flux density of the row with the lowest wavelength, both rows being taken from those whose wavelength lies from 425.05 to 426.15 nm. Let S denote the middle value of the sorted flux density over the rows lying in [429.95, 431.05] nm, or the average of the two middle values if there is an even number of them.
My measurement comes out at 10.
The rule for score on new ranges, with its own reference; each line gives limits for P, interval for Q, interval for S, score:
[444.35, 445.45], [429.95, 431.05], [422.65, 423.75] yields -29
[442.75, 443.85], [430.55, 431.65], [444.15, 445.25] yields -9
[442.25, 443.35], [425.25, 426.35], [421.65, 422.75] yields 6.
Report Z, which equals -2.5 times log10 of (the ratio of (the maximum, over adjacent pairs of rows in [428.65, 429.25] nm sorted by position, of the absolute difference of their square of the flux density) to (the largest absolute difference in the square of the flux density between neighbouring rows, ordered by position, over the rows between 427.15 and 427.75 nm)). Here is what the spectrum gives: 1.3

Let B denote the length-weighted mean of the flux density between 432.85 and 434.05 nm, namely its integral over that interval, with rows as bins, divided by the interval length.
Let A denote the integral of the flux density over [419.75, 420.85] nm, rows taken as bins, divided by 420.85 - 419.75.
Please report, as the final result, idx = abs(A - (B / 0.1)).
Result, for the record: 126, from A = 18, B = 14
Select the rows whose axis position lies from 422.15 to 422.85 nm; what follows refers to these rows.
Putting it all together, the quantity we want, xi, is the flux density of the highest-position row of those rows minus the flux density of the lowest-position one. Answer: 1.5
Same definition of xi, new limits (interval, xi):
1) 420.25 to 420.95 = 3.0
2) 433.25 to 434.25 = 0.3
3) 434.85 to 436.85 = -0.5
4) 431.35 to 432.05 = -3.7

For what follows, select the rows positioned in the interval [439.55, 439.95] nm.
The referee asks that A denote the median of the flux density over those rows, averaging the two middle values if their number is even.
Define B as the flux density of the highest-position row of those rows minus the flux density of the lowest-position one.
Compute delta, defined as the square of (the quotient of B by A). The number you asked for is 0.094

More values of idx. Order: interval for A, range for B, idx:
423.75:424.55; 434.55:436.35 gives 97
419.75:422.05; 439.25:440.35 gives 68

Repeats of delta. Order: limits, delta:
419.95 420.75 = 0.012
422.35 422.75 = 0.000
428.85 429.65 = 0.015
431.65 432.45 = 0.031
